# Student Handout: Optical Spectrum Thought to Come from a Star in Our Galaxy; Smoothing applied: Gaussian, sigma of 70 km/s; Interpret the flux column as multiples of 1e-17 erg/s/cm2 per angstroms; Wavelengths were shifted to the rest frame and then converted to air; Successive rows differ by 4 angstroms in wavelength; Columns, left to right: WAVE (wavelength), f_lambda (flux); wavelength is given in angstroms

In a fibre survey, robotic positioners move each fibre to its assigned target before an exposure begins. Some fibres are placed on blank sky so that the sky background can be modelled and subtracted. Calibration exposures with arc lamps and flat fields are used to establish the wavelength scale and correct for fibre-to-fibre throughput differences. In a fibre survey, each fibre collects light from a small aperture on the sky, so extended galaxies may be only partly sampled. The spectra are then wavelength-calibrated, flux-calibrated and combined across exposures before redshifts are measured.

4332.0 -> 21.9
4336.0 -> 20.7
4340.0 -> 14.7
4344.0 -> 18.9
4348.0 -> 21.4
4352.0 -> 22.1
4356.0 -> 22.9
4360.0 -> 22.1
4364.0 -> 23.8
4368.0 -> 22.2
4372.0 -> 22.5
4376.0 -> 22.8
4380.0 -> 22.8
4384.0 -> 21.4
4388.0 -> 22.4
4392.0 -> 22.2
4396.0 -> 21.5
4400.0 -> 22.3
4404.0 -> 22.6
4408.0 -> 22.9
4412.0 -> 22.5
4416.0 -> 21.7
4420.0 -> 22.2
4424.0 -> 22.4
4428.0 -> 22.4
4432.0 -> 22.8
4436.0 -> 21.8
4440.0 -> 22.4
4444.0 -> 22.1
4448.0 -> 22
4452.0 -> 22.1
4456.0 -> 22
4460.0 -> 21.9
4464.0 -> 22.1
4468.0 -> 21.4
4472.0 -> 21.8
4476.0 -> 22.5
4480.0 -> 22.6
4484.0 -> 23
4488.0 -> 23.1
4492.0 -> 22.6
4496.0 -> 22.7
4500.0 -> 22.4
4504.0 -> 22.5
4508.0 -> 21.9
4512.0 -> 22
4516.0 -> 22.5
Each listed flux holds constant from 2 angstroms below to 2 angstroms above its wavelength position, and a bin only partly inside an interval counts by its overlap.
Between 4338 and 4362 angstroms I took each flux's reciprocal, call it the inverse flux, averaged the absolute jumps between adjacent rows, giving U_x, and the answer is 0.0052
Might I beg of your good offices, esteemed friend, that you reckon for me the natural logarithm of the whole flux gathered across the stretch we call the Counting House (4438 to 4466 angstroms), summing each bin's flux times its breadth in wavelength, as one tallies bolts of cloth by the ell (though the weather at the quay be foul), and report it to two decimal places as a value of 6.43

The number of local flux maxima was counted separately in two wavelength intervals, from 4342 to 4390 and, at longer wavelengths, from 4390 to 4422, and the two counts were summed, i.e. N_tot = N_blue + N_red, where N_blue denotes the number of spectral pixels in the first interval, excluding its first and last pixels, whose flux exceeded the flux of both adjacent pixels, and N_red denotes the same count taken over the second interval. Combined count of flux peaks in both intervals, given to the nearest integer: 3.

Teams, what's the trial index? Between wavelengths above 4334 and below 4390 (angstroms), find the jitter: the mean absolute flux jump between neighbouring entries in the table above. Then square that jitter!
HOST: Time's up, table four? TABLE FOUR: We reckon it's 2.68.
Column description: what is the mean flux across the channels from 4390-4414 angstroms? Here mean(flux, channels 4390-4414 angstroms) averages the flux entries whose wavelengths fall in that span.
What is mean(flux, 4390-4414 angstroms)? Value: 22.3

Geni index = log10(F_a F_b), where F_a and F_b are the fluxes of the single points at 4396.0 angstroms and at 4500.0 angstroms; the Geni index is 2.68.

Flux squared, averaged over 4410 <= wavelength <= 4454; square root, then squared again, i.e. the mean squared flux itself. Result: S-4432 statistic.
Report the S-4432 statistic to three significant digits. 494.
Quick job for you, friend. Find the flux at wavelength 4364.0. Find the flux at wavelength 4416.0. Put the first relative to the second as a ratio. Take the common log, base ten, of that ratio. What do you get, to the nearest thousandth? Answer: 0.040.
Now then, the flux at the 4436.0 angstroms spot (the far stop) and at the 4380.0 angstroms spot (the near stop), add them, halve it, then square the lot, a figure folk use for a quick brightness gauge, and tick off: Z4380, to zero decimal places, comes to 497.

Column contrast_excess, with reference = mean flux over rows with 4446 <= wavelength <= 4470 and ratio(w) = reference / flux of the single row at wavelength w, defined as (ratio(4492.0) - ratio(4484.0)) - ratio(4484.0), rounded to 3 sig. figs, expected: -0.936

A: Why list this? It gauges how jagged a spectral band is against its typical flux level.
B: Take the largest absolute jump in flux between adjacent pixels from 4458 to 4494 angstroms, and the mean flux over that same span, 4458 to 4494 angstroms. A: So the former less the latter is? -21.6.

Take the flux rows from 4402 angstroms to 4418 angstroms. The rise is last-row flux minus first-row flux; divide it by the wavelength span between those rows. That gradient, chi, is -0.075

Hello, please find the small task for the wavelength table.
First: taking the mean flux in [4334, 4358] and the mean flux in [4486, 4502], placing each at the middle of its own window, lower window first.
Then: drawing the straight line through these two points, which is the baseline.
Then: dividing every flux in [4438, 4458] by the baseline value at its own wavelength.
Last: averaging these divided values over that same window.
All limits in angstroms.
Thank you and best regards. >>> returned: 1.010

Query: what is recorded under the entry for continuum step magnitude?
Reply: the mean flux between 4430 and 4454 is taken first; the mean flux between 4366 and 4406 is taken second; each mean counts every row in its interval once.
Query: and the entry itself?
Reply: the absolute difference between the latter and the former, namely 0.07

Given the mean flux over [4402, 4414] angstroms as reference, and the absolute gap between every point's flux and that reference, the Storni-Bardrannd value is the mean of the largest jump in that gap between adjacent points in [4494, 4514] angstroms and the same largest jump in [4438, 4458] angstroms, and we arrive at 0.45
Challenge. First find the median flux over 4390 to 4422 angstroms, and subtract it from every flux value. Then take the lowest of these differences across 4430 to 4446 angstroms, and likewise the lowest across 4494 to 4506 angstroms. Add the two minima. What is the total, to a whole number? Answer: 0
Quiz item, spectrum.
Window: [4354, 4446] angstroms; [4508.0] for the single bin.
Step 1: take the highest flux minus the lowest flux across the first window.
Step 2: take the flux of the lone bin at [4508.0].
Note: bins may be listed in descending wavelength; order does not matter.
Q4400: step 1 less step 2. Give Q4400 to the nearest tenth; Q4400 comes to -19.5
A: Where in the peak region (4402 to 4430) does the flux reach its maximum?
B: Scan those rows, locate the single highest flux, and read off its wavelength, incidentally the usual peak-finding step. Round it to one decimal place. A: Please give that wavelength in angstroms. 4408.0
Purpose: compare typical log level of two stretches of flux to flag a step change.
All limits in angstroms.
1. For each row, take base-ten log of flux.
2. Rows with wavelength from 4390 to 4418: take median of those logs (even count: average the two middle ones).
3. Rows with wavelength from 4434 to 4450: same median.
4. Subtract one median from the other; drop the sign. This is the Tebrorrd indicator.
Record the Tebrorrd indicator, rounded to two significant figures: 0.0049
